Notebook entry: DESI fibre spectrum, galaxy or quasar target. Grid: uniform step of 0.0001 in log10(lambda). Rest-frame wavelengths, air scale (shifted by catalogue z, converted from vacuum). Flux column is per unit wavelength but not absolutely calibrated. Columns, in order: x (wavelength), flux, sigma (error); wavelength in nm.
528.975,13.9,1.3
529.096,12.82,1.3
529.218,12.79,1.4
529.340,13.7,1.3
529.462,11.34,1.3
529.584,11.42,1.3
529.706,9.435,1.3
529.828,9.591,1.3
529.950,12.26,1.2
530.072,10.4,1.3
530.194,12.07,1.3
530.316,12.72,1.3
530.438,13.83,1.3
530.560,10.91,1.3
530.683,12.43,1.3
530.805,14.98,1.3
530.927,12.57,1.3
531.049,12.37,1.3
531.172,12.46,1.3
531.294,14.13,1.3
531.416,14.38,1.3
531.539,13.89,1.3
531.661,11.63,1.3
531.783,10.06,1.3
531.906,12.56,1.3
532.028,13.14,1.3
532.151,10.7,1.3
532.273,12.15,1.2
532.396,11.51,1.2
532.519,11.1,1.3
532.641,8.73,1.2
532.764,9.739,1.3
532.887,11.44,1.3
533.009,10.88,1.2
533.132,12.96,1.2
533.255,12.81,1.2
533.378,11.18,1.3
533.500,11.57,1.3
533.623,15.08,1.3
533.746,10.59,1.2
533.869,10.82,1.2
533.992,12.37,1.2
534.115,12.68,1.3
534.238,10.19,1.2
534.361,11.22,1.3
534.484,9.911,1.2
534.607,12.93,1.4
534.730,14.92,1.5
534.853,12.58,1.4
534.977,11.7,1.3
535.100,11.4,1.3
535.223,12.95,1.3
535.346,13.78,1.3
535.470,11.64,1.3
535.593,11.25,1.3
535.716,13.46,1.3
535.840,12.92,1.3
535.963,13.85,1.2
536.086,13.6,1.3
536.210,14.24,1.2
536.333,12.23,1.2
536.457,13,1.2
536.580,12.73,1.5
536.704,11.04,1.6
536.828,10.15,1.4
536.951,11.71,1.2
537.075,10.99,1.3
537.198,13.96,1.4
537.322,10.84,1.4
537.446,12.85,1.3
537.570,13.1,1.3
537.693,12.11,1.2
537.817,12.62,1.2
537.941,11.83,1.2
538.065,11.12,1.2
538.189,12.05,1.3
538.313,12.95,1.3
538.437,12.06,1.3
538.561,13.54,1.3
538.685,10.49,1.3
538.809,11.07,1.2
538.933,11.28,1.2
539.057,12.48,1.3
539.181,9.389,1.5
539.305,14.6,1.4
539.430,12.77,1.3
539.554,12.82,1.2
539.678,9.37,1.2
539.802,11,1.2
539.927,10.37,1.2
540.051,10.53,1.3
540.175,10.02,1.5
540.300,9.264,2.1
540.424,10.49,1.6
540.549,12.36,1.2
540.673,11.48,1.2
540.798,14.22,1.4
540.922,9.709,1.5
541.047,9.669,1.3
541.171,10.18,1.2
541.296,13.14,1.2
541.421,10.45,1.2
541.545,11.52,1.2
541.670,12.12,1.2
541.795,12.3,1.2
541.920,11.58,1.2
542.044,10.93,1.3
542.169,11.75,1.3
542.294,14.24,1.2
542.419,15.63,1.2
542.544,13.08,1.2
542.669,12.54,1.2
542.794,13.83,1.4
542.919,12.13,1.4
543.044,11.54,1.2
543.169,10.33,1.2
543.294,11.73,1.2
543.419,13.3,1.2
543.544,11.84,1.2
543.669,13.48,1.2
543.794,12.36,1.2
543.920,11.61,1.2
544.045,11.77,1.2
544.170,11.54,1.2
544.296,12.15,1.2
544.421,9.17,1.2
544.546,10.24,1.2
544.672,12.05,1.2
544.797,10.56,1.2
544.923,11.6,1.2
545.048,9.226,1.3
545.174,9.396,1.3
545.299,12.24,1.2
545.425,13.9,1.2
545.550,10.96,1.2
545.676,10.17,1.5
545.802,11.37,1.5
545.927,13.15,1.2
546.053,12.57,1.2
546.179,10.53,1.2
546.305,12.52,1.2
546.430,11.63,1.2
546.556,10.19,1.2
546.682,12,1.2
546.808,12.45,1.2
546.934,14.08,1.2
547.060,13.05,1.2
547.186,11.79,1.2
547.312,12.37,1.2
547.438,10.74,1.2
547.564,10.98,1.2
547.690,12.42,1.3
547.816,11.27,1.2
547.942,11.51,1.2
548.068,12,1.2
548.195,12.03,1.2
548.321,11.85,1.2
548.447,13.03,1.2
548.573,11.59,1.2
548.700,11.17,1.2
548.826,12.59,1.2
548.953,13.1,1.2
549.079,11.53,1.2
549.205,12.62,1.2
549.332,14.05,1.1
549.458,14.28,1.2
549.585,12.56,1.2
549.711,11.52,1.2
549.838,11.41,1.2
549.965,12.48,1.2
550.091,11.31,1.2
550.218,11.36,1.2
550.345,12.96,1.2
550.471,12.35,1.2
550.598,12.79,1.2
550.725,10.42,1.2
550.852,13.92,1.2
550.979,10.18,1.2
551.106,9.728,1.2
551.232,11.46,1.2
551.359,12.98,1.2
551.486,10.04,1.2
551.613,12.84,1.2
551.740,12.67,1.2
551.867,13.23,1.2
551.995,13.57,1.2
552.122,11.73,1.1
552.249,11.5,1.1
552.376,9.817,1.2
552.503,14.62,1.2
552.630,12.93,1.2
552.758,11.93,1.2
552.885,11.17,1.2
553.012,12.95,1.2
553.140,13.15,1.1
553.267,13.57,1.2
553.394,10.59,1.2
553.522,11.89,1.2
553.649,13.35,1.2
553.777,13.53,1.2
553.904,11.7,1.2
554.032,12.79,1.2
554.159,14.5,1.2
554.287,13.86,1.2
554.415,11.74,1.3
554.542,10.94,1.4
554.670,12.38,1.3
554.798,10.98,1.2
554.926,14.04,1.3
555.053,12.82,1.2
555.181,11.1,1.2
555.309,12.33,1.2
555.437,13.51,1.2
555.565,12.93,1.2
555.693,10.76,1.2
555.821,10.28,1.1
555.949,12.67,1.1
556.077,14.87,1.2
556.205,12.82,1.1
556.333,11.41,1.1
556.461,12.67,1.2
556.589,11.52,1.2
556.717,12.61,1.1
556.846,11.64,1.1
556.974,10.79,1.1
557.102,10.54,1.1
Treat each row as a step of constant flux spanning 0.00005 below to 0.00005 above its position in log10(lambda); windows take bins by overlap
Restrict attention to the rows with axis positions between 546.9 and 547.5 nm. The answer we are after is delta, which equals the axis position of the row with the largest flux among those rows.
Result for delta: 546.934 nm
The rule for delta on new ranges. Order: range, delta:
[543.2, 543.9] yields 543.669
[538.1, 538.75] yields 538.561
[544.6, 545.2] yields 544.672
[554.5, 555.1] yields 554.926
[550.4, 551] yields 550.852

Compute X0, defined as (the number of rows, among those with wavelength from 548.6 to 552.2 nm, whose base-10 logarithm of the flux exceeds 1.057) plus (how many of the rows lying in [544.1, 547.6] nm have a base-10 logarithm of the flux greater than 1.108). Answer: 25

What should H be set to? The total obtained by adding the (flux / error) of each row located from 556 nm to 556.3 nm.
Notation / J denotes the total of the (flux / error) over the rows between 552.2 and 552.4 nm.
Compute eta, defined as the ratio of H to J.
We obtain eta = 1.3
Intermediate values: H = 24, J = 19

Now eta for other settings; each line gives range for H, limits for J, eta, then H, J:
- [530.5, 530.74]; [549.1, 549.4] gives 0.8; 18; 23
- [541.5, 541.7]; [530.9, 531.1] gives 1.0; 20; 19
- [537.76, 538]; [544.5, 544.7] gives 1.1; 20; 19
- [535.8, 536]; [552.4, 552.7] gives 0.9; 21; 23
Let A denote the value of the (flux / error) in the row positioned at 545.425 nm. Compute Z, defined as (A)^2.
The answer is 134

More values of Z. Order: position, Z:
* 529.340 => 111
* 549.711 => 92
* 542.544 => 119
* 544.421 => 58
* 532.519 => 73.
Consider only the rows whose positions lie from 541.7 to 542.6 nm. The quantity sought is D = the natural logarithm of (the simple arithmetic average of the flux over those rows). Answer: 2.55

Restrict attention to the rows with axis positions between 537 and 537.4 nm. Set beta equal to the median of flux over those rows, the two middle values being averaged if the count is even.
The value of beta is 11.0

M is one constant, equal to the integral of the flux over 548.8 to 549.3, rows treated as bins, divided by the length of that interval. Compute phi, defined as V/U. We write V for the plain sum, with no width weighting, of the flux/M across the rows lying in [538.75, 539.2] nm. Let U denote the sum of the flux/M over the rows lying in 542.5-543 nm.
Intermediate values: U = 4.11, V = 3.5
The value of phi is 0.86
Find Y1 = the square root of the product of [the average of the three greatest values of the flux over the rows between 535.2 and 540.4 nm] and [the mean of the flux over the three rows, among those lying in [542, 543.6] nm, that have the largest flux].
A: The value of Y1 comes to 14.4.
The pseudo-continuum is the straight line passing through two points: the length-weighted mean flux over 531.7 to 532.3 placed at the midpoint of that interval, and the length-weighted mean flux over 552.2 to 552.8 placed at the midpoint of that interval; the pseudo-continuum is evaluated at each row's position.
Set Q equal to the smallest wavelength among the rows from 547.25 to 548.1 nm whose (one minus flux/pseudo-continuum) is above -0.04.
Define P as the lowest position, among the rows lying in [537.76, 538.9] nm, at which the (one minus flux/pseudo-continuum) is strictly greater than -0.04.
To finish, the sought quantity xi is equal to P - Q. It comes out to -9.37 nm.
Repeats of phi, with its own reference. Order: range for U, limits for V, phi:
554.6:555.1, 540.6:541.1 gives 0.90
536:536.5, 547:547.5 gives 0.90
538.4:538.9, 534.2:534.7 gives 0.94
